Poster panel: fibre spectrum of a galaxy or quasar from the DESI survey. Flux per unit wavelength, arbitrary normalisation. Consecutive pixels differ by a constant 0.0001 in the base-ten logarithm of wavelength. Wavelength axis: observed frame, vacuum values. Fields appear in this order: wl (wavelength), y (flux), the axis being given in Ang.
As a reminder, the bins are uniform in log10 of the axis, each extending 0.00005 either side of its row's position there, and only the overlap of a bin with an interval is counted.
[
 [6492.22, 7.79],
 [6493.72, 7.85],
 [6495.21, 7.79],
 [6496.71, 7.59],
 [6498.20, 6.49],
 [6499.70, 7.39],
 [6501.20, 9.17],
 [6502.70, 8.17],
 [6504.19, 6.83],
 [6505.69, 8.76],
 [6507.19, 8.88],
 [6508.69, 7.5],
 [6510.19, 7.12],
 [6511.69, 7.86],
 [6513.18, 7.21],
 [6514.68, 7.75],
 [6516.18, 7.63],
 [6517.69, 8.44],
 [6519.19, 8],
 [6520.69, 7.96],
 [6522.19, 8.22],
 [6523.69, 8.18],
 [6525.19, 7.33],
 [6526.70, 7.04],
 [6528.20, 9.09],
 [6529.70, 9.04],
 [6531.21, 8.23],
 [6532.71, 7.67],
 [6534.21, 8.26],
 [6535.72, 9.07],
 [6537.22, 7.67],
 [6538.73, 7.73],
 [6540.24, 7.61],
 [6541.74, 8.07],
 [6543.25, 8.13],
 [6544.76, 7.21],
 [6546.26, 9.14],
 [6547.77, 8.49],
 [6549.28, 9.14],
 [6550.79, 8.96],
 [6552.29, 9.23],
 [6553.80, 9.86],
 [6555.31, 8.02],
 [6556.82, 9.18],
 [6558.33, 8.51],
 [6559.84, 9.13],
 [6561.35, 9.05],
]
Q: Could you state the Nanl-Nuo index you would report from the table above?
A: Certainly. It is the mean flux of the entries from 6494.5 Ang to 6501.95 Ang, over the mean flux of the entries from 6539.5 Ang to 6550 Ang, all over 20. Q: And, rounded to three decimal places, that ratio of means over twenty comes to 0.047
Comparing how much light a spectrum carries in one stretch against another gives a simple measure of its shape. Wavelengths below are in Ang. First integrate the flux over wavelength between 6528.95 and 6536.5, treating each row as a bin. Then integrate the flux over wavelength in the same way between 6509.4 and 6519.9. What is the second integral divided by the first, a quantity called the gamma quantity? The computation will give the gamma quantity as 1.3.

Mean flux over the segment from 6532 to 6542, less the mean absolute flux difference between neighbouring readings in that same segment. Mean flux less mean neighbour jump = 7.4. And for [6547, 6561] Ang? 8.2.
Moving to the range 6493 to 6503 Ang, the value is 6.9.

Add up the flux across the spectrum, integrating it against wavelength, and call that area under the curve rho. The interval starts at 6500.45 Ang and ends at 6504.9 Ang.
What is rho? 36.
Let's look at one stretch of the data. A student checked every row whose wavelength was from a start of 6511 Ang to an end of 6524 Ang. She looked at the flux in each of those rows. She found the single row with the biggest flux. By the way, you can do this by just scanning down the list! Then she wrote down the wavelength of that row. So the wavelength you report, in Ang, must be 6517.69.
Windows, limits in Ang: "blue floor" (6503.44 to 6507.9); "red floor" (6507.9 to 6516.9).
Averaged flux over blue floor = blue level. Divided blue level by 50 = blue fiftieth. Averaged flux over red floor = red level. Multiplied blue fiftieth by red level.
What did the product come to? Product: 1.23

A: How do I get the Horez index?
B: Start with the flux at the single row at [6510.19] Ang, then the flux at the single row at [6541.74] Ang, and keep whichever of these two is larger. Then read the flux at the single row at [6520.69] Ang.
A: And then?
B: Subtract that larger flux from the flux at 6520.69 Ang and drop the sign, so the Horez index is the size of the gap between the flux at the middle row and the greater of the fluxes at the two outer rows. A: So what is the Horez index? 0.11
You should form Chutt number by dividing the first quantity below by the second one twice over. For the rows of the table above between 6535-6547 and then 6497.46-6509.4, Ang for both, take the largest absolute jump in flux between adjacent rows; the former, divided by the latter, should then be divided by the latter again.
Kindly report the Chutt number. 0.52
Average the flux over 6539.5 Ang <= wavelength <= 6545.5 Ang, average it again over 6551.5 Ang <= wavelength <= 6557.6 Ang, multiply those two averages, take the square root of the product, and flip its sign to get -8.4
